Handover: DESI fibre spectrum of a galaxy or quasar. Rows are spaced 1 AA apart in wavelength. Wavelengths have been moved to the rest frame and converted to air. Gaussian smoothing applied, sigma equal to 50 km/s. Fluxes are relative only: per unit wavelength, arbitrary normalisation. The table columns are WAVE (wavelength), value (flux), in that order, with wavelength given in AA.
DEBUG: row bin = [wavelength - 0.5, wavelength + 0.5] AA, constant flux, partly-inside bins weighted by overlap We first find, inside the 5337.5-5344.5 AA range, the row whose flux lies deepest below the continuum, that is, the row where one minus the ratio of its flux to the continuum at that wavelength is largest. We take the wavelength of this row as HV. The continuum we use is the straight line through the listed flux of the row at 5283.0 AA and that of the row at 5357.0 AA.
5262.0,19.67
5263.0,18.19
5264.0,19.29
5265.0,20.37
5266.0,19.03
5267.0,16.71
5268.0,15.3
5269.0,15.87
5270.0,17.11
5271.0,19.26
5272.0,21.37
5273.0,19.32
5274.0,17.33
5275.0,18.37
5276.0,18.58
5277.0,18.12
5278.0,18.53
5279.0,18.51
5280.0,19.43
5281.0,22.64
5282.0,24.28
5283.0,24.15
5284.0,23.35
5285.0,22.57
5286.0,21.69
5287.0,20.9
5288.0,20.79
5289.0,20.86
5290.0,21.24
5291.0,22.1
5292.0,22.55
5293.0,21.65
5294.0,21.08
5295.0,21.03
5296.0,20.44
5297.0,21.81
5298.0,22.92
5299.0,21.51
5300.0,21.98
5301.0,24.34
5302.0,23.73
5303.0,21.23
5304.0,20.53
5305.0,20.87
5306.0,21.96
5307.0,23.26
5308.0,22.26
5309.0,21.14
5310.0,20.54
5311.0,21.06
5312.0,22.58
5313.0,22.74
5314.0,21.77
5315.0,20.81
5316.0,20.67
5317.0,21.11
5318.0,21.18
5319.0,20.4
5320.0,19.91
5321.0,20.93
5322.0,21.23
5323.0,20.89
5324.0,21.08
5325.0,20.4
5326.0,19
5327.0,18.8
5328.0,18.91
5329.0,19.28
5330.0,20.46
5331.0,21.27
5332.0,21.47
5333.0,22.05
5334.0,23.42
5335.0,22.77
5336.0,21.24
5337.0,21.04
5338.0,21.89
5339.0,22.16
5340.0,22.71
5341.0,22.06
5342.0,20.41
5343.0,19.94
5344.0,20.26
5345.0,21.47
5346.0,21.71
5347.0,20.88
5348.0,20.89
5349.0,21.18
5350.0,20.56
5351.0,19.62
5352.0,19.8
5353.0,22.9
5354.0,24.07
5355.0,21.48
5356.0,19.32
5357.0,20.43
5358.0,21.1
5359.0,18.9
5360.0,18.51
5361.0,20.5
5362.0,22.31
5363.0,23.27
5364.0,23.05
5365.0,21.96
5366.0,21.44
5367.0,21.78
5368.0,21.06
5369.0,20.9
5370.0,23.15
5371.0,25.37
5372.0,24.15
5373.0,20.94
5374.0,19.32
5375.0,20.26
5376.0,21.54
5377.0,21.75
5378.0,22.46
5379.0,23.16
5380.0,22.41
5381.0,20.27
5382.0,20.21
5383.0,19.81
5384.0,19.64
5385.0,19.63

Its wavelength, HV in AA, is 5343.0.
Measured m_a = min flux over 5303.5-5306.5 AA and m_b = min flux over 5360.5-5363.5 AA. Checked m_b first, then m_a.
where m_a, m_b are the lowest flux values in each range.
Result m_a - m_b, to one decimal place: 0.0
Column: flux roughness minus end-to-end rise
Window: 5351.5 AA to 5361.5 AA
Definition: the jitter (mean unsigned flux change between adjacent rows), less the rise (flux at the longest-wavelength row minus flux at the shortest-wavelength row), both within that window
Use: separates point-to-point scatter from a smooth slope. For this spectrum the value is 1.0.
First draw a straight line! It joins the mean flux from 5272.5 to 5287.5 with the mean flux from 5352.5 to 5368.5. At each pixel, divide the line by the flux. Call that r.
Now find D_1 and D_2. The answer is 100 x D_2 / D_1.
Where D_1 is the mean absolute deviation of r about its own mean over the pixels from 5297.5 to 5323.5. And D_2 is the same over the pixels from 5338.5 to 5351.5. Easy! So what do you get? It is 90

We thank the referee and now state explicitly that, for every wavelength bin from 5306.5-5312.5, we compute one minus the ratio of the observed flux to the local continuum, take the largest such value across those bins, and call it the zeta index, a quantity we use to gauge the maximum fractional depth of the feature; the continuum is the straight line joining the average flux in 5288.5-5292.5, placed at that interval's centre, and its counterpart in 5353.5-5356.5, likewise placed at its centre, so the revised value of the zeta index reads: 0.052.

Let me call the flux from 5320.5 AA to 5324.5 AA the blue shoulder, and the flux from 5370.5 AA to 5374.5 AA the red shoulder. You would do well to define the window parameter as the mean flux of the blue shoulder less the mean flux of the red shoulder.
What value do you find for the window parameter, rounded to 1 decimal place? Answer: -1.4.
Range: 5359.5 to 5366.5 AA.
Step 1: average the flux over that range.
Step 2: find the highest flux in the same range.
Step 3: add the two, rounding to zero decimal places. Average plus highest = 45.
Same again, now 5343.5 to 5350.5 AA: 43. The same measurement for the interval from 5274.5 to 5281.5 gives 42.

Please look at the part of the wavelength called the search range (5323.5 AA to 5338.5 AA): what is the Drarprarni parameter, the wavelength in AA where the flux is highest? 5334.0 AA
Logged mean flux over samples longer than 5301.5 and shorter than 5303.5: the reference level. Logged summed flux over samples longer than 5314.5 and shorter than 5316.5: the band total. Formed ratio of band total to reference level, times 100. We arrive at 185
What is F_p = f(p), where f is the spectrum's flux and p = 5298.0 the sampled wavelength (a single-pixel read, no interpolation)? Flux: 22.92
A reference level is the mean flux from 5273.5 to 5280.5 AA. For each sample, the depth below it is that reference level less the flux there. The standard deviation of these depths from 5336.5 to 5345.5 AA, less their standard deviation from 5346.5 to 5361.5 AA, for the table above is -0.5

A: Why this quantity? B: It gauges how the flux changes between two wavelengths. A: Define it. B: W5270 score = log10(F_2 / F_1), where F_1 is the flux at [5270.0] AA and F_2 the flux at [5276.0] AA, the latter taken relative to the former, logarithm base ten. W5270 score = 0.04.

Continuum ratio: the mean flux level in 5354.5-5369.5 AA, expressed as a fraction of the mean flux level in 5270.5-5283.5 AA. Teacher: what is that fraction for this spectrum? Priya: 1.05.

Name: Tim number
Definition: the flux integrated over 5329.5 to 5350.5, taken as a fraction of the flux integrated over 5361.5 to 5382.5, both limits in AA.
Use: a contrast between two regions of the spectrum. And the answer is 0.98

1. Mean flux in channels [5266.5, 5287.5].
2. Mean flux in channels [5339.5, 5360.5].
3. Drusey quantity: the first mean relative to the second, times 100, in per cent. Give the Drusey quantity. 94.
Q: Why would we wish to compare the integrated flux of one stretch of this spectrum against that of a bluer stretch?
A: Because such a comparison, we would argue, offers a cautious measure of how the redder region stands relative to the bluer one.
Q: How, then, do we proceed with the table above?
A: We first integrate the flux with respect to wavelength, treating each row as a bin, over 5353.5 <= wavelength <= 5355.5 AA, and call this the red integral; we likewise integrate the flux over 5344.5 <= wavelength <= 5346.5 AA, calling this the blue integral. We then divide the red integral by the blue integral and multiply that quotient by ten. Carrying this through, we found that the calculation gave 10.5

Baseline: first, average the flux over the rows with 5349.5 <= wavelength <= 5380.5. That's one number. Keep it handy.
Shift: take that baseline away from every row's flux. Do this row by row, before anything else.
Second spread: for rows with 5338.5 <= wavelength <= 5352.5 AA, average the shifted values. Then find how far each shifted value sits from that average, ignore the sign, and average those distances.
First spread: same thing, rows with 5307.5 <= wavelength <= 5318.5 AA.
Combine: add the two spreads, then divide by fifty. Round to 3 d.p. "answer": 0.029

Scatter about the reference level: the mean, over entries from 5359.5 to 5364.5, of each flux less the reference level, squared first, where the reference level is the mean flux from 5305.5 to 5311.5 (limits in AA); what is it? 3.3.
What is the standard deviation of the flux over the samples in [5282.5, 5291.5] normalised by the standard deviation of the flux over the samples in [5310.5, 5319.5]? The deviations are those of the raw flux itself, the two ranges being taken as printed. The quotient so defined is 1.4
